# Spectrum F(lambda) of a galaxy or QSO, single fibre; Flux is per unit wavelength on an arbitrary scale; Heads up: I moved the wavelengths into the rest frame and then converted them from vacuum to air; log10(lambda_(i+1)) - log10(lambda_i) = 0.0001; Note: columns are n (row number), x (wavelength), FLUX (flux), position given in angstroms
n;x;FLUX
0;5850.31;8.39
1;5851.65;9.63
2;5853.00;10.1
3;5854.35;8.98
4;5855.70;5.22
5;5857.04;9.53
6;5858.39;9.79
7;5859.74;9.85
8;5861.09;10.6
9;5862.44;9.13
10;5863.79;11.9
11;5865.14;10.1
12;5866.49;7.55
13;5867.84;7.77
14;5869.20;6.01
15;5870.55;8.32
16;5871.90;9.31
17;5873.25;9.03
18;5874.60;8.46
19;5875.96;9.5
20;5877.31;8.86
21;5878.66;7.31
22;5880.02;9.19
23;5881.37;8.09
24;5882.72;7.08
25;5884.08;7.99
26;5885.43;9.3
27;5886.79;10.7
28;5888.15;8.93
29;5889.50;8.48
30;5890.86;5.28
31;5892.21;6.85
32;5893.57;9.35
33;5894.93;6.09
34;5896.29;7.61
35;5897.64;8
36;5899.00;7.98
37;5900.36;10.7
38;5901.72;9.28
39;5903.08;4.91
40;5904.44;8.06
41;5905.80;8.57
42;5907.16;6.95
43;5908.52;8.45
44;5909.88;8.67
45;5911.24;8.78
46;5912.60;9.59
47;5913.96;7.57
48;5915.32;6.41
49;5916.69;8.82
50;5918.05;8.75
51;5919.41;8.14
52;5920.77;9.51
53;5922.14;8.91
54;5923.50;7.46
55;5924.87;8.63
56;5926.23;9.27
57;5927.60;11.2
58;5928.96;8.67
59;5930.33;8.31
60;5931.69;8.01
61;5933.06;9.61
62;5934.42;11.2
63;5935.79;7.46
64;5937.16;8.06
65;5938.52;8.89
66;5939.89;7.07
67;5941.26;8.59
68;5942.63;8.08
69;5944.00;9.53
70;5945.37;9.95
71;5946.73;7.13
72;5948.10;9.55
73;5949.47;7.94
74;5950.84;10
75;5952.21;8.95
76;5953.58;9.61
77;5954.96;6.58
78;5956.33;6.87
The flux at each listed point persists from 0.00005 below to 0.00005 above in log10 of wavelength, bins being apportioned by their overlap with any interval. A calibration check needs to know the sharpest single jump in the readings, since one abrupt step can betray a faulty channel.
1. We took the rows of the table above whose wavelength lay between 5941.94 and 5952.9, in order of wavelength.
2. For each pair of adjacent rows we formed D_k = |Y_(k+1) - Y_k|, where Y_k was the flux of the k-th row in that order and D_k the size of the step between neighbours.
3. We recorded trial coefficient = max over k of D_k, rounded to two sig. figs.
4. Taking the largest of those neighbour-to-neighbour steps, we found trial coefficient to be 2.8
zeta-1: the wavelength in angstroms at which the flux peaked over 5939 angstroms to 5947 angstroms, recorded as 5945.37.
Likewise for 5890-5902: 5900.36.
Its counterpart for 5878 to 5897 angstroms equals 5886.79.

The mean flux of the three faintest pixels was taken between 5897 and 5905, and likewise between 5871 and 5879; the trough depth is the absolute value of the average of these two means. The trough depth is 7.6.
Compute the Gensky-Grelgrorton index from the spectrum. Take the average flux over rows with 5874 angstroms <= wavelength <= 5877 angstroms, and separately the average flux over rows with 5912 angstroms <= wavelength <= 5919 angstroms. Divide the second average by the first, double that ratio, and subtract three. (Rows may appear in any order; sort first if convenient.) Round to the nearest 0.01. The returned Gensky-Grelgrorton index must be -1.17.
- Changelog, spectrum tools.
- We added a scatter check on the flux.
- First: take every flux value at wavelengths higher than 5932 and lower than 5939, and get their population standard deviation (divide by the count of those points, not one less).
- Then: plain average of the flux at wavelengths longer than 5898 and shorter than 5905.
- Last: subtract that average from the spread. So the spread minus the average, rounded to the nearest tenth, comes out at -6.9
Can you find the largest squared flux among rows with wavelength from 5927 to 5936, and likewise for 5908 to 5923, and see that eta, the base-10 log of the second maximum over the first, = -0.13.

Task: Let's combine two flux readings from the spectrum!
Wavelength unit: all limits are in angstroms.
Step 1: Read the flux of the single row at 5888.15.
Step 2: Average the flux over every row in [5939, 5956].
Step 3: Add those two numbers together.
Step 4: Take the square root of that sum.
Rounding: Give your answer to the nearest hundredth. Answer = 4.18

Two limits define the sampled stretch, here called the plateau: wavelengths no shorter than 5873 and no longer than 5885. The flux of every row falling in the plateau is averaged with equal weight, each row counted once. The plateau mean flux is 8.39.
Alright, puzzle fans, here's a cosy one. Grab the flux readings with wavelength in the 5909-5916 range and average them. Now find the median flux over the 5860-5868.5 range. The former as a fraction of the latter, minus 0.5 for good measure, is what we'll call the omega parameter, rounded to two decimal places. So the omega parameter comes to 0.35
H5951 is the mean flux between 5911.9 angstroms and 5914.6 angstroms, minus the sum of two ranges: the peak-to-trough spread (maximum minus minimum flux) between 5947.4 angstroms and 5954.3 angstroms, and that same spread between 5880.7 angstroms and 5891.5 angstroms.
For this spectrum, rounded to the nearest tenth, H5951 1.1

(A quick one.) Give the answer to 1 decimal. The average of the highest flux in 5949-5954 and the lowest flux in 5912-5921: 8.2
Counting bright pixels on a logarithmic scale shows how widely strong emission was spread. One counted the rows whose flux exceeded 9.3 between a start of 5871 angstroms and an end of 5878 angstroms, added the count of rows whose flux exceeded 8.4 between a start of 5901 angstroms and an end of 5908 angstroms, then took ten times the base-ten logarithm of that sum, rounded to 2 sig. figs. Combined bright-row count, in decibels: 6.0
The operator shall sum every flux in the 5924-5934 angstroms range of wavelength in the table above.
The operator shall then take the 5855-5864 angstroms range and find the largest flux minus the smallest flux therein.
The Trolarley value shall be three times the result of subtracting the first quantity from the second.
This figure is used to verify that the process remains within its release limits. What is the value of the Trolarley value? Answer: -171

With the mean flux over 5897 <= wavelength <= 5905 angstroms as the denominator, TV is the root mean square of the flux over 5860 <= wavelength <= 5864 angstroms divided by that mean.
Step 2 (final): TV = 1.30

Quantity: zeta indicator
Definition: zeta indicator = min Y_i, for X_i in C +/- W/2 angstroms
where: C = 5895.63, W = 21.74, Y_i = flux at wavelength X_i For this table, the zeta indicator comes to 4.91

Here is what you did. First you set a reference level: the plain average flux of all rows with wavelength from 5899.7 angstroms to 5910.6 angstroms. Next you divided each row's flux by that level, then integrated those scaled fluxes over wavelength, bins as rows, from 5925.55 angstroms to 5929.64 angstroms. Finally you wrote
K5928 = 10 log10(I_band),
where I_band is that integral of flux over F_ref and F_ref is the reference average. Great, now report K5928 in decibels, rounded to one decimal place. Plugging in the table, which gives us 6.9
